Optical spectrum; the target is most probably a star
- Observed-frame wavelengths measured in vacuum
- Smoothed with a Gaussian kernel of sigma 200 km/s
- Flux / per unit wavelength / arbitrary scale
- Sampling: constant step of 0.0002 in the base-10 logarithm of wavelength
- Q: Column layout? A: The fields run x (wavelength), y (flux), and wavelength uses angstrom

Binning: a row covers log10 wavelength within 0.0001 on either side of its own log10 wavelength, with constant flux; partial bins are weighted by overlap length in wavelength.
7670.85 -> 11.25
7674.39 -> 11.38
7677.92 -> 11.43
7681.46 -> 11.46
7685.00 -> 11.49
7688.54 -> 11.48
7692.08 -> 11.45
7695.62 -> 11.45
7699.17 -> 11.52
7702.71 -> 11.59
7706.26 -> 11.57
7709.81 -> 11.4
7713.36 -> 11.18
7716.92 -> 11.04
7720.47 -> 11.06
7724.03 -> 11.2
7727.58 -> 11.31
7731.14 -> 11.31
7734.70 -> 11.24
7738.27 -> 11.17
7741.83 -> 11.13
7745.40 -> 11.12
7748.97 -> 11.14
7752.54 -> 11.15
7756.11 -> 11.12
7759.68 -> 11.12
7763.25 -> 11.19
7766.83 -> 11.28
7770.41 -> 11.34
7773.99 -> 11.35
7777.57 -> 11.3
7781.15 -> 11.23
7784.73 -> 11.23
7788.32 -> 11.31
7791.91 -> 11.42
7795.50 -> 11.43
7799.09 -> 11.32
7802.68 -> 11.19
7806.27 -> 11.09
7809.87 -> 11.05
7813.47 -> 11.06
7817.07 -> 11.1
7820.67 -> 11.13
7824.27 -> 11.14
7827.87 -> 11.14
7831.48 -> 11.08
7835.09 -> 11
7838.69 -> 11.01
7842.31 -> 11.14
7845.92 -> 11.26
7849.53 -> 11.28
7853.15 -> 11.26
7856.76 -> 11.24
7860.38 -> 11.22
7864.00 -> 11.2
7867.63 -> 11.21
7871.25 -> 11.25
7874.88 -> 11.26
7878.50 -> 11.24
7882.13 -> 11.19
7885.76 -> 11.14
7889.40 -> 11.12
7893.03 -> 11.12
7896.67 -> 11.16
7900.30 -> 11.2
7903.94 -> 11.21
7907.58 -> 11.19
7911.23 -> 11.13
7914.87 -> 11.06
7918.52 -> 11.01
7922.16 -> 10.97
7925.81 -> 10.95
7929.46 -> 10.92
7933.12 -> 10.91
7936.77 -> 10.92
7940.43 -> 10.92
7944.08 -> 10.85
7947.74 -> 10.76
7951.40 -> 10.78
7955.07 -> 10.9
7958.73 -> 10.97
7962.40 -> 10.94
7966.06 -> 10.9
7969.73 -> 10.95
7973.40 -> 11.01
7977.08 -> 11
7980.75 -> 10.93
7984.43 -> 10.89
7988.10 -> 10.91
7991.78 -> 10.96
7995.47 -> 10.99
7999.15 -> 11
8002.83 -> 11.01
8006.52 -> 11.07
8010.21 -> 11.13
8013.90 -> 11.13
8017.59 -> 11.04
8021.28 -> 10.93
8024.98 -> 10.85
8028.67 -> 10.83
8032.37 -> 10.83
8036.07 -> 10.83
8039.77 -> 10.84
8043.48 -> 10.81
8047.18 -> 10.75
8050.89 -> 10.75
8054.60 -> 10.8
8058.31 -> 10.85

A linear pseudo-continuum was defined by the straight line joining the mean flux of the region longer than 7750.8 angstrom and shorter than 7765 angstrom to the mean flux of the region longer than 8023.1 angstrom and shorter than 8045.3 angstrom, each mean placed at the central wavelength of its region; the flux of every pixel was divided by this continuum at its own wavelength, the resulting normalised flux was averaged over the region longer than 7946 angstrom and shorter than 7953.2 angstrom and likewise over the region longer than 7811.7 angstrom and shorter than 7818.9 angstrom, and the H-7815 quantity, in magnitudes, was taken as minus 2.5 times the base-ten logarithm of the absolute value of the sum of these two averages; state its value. -0.745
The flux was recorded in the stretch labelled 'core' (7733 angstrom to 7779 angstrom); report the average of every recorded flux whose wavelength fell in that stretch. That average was 11.20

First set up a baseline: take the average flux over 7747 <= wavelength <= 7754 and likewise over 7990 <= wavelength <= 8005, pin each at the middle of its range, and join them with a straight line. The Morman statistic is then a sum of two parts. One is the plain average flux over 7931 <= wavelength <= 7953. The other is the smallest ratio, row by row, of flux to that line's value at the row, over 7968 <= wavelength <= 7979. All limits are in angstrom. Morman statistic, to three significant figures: 11.9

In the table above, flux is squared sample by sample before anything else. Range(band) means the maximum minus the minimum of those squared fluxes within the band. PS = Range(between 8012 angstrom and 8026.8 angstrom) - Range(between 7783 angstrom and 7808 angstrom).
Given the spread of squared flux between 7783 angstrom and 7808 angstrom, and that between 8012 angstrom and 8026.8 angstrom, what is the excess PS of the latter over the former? -1.5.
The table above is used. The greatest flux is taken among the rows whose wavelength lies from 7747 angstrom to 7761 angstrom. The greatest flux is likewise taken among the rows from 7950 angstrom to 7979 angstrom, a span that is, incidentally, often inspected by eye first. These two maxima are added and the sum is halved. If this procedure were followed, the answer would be 11.1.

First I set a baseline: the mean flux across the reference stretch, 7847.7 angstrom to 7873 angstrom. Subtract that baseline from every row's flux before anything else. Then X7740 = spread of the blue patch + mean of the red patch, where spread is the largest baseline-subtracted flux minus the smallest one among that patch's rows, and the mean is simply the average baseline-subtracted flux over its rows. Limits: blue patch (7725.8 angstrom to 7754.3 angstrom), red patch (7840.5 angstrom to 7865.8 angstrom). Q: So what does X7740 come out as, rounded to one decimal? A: 0.2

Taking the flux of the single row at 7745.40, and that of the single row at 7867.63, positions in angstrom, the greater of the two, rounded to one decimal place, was 11.2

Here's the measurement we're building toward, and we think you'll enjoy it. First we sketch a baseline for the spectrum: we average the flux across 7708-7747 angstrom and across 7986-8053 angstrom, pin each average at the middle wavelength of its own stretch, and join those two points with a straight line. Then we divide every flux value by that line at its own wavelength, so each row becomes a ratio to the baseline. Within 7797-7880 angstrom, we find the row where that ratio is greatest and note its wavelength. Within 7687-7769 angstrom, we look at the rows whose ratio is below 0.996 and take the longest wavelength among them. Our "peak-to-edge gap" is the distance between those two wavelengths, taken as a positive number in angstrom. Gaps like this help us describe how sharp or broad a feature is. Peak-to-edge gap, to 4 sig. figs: 115.2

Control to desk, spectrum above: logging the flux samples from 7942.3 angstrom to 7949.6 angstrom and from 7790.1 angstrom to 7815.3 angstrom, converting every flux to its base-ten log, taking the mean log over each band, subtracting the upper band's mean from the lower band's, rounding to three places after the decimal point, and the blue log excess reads 0.016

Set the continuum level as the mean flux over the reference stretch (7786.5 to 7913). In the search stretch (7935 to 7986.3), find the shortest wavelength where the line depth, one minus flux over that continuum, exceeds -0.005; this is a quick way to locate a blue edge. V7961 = 7936.77 angstrom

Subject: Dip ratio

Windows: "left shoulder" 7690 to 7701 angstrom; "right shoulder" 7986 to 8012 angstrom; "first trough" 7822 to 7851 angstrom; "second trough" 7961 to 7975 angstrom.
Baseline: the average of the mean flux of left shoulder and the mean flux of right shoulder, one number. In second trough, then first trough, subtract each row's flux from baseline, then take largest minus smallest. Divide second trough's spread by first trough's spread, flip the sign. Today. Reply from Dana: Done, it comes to -0.39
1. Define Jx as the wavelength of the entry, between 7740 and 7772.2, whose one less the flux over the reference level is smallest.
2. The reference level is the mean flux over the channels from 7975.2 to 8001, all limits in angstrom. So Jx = 7770.41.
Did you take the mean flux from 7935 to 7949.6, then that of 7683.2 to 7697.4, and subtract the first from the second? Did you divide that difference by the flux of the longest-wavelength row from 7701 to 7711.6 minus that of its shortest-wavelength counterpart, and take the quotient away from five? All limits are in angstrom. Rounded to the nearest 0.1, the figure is 8.2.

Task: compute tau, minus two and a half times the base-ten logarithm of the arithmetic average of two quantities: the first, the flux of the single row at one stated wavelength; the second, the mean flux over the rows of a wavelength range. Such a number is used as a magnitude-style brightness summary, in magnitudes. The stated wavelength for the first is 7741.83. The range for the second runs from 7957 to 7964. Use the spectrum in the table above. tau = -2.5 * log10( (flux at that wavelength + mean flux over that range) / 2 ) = -2.61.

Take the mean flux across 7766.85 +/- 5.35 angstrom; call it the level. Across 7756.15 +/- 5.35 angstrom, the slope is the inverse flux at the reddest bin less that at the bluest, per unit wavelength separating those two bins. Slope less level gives -11.3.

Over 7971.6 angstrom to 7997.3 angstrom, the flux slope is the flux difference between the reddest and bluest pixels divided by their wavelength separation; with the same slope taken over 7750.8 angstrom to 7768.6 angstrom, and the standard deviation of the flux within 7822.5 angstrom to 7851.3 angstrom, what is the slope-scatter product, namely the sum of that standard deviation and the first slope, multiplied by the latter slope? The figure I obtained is 0.0009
